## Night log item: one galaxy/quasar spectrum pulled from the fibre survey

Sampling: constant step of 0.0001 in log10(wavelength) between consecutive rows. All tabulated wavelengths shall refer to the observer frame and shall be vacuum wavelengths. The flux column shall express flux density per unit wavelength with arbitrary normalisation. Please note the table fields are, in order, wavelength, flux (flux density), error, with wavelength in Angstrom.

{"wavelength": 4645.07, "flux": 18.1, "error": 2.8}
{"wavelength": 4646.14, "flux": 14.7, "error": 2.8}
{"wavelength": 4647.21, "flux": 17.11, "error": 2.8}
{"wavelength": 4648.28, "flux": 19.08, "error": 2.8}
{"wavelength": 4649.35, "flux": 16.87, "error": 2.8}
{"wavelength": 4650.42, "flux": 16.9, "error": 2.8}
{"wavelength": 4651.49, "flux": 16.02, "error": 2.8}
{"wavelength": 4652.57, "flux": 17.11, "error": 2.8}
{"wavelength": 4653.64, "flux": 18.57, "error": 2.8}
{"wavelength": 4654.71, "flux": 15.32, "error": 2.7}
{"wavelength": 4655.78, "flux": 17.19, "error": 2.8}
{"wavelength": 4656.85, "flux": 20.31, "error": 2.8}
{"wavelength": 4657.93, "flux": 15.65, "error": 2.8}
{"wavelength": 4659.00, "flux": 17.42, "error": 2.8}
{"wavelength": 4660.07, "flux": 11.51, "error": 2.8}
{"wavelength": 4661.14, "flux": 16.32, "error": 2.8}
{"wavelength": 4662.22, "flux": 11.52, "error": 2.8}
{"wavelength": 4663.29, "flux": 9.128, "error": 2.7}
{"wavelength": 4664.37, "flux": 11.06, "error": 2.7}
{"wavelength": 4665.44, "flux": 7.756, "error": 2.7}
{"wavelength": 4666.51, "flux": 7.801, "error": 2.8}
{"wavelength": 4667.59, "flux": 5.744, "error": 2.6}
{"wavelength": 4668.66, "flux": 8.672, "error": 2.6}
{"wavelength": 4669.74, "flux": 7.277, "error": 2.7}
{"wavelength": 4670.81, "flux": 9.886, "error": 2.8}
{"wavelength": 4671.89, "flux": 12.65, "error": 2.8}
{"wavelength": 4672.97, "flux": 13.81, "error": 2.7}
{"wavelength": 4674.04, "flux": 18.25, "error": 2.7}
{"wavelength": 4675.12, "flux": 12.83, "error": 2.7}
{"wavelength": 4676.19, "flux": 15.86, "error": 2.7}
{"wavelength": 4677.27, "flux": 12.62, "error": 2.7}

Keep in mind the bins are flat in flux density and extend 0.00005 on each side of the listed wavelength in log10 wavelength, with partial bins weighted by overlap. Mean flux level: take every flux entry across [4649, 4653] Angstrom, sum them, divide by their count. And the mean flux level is 17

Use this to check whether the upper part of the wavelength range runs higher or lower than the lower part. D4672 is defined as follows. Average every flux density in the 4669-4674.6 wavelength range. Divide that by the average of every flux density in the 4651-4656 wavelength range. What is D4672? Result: 0.73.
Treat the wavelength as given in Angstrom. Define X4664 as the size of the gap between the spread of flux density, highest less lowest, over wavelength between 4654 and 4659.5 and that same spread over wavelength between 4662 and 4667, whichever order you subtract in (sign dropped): 1.2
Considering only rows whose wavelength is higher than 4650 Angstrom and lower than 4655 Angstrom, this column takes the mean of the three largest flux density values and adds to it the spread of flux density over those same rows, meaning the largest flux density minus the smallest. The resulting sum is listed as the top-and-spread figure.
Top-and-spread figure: 20.8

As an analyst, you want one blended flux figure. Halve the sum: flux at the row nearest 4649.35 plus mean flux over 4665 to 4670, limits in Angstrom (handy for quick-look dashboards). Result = 12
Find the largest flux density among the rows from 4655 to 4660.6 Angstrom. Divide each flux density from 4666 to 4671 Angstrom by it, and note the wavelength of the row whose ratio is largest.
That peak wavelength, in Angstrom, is 4670.81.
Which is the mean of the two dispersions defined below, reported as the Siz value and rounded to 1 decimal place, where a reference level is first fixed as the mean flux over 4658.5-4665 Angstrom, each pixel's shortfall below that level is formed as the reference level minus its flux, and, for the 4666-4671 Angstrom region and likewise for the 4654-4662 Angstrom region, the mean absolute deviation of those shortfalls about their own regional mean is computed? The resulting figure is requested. 1.5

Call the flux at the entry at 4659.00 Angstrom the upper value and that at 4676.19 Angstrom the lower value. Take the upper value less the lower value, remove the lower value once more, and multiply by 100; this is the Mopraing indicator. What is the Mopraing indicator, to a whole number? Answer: -1430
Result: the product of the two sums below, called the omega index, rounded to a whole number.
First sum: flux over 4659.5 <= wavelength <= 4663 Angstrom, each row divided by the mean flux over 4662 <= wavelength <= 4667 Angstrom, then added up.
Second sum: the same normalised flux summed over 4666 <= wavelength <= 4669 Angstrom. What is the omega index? 10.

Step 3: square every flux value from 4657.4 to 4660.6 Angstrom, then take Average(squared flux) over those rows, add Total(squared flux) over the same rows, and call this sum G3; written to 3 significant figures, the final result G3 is 908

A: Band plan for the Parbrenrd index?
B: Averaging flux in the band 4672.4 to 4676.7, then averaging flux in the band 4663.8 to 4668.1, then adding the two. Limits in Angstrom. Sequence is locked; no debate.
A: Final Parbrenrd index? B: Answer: 23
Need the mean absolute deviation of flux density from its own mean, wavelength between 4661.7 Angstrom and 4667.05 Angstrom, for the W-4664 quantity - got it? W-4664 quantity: 1.5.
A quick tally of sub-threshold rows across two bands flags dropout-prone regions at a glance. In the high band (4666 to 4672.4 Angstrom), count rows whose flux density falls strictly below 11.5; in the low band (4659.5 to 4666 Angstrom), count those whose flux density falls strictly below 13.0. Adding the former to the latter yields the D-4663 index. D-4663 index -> 10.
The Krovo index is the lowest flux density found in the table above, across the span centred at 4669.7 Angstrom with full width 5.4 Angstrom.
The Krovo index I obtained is 5.744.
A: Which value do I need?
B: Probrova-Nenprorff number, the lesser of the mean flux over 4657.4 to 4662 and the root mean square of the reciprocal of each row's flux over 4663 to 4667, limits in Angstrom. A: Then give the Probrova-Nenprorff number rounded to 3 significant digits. 0.115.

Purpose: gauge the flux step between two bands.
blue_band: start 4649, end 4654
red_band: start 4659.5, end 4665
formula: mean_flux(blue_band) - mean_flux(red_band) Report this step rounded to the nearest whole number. 5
